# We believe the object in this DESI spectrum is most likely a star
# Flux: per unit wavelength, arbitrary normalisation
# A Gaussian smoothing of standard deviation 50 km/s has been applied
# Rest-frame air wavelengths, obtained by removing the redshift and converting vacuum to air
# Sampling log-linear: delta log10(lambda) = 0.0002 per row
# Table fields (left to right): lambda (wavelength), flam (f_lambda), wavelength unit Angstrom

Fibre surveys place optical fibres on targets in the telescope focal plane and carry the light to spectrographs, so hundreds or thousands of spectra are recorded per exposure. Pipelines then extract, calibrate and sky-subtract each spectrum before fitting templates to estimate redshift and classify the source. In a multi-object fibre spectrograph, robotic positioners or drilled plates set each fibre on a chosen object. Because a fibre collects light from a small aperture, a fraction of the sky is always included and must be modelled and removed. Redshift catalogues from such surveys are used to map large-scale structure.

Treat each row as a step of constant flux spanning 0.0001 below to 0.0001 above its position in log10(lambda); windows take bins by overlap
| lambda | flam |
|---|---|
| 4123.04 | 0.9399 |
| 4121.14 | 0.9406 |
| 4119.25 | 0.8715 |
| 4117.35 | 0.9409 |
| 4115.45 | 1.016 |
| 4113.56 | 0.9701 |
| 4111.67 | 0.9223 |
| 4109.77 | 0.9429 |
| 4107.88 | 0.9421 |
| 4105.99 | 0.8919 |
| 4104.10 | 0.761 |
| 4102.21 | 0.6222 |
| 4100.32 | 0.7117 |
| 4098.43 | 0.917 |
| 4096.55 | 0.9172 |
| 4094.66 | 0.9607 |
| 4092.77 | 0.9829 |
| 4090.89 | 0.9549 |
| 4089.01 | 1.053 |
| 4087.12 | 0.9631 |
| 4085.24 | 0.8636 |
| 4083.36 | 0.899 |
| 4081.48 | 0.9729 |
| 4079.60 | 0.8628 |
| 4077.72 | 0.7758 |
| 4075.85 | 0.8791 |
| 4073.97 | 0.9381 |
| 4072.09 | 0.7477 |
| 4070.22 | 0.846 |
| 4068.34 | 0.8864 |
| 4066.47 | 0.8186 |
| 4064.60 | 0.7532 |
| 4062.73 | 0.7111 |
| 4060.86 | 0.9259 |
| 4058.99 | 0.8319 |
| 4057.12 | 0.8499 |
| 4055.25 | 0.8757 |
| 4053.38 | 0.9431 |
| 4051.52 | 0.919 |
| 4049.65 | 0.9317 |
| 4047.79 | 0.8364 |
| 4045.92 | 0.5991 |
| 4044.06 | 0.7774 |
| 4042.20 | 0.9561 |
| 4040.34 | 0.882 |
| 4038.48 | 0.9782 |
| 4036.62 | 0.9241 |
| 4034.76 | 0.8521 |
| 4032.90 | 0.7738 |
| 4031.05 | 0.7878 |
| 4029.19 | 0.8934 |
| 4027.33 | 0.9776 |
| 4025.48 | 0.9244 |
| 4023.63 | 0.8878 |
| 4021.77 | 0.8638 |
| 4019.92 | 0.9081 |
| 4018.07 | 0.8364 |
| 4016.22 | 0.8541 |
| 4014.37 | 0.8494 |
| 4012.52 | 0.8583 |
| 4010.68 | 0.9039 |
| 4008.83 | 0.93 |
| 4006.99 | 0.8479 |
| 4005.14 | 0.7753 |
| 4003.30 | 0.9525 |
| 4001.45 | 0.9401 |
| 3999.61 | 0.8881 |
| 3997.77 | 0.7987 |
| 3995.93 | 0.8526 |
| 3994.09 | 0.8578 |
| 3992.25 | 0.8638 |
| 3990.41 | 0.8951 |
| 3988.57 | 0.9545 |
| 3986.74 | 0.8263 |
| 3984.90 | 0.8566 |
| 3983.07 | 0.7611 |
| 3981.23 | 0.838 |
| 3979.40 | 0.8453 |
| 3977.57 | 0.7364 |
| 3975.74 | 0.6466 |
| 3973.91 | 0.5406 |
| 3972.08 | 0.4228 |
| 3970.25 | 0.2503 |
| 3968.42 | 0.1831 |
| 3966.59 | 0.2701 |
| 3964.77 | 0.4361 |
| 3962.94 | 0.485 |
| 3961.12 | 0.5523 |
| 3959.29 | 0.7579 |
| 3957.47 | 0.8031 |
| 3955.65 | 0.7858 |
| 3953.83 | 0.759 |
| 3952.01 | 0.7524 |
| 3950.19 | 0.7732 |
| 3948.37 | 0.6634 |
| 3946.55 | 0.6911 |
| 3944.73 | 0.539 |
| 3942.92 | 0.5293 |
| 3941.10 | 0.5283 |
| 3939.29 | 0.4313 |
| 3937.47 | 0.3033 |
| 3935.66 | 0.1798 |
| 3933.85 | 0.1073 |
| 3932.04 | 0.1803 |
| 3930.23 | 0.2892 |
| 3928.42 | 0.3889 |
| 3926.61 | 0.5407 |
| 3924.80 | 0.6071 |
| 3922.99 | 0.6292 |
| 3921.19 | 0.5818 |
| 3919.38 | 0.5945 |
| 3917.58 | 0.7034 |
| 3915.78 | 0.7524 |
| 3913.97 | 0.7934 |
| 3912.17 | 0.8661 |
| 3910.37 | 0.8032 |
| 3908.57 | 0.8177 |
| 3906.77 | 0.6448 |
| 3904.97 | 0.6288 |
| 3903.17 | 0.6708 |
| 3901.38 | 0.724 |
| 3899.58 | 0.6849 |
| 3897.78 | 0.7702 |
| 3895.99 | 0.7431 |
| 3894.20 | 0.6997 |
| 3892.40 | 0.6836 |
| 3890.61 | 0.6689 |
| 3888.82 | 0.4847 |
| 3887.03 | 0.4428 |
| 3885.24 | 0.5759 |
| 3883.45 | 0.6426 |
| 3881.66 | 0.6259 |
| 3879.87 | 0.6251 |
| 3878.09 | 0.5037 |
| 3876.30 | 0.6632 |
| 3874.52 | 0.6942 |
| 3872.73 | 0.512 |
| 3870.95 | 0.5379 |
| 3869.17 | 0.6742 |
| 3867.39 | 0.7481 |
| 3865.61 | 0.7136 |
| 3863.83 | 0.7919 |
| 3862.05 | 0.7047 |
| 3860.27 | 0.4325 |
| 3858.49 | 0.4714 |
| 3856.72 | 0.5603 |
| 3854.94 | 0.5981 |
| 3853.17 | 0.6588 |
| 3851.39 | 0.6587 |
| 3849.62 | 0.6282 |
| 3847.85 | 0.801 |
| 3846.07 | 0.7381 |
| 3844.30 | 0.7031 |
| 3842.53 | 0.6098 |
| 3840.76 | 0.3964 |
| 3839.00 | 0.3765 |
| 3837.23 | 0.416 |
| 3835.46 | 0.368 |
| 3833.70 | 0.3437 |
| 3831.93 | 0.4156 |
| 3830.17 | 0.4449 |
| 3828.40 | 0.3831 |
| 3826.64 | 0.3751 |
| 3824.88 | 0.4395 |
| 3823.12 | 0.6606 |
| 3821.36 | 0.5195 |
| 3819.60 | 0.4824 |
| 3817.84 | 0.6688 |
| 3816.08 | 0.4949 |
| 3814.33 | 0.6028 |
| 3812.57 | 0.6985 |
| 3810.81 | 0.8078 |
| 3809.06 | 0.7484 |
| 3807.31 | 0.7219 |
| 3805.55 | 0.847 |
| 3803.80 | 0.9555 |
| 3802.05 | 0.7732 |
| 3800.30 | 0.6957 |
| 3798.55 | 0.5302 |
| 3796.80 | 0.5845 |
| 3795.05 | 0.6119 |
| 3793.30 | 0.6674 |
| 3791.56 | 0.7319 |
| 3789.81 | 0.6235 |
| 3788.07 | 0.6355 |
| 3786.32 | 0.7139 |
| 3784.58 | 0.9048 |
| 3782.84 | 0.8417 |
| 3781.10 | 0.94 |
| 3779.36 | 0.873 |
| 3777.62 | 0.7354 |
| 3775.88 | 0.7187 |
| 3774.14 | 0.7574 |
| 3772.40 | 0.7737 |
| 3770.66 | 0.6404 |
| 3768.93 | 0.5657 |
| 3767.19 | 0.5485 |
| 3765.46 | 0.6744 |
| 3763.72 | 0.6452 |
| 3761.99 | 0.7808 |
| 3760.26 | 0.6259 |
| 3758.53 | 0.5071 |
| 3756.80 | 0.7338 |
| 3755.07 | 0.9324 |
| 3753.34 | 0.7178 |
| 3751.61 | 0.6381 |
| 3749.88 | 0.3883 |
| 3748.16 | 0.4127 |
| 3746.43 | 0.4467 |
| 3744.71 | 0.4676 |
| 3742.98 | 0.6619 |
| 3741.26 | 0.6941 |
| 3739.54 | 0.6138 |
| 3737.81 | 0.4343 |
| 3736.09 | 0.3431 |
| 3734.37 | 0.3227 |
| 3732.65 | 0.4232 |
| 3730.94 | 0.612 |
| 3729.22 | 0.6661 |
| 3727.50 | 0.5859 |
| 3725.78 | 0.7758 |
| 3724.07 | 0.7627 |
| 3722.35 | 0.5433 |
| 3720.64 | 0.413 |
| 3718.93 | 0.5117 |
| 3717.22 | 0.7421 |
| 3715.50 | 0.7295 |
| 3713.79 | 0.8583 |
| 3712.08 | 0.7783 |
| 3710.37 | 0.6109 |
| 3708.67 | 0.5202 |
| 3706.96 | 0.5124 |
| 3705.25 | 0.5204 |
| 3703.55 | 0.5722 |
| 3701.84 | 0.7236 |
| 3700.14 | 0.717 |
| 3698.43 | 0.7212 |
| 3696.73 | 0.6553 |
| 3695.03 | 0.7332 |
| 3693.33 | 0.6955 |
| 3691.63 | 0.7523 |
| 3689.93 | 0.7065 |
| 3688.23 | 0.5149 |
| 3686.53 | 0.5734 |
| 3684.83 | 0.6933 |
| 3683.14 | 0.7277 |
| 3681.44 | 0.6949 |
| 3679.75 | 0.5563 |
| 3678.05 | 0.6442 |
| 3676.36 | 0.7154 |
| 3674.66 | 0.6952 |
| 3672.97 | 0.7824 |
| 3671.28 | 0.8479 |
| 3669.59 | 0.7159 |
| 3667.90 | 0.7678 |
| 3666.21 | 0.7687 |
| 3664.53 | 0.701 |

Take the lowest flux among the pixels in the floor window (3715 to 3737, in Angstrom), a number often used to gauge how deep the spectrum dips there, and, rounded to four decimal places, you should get 0.3227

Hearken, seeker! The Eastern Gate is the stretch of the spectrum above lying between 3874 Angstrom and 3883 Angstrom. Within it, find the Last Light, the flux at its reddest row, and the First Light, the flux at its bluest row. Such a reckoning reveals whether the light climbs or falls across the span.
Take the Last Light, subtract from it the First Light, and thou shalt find -0.07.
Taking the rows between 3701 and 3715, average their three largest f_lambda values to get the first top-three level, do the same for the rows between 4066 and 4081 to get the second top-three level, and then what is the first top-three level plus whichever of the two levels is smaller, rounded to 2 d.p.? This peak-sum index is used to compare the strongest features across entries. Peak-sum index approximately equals 1.57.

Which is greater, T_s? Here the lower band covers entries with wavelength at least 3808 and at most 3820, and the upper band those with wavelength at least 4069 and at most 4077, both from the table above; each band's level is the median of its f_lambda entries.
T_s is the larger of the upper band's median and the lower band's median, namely 0.86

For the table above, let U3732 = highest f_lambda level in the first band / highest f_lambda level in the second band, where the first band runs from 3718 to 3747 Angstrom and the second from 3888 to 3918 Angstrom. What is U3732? 0.90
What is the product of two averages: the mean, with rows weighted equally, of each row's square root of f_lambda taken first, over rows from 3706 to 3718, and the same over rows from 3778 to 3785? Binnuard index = 0.77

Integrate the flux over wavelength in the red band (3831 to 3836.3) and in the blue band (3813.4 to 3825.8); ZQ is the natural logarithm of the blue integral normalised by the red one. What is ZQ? 1.2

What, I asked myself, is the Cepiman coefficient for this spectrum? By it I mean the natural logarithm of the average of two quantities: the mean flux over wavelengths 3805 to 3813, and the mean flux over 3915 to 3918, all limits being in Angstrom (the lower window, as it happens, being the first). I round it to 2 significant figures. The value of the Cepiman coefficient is -0.29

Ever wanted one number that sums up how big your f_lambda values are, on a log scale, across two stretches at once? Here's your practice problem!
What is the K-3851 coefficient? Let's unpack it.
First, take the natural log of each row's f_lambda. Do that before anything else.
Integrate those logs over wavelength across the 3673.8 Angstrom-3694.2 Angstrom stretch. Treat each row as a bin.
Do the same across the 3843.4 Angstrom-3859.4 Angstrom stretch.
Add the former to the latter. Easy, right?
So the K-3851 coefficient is -16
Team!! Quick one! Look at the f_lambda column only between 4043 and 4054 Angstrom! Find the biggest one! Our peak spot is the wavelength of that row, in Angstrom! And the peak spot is 4053.38 Angstrom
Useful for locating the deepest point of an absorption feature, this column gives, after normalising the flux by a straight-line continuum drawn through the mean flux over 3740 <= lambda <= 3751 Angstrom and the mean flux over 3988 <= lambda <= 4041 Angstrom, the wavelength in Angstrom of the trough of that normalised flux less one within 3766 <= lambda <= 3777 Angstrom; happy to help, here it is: 3767.19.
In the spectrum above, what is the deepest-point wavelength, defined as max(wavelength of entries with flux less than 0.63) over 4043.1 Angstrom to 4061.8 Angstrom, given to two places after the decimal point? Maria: 4045.92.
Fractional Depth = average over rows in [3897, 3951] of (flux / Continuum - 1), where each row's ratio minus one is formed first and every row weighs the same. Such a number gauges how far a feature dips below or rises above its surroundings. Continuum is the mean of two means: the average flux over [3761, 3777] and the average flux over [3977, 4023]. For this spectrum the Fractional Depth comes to -0.25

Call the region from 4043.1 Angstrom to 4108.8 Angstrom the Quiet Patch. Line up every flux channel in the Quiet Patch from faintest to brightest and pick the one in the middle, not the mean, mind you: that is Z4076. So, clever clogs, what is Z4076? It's 0.88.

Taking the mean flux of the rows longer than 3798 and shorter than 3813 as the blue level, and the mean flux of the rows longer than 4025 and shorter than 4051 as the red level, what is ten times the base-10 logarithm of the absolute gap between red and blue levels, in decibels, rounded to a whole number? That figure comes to -10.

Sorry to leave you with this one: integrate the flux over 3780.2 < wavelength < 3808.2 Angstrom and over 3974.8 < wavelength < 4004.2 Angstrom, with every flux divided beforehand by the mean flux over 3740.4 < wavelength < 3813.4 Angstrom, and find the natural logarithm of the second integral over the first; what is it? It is 0.2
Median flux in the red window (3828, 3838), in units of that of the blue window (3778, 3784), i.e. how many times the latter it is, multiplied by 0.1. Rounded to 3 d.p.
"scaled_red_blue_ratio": 0.046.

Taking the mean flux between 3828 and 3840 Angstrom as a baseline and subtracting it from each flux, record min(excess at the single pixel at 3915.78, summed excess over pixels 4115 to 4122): 0.36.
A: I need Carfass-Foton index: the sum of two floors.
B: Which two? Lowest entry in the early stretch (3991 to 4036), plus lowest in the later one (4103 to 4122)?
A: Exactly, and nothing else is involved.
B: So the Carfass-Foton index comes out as 1.53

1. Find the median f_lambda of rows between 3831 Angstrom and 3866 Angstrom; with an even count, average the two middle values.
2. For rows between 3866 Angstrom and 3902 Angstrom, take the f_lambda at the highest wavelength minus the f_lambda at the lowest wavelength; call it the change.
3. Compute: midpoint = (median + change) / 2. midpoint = 0.29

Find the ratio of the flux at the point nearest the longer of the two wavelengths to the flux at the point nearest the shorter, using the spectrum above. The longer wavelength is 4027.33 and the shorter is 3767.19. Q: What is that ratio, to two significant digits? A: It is 1.8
